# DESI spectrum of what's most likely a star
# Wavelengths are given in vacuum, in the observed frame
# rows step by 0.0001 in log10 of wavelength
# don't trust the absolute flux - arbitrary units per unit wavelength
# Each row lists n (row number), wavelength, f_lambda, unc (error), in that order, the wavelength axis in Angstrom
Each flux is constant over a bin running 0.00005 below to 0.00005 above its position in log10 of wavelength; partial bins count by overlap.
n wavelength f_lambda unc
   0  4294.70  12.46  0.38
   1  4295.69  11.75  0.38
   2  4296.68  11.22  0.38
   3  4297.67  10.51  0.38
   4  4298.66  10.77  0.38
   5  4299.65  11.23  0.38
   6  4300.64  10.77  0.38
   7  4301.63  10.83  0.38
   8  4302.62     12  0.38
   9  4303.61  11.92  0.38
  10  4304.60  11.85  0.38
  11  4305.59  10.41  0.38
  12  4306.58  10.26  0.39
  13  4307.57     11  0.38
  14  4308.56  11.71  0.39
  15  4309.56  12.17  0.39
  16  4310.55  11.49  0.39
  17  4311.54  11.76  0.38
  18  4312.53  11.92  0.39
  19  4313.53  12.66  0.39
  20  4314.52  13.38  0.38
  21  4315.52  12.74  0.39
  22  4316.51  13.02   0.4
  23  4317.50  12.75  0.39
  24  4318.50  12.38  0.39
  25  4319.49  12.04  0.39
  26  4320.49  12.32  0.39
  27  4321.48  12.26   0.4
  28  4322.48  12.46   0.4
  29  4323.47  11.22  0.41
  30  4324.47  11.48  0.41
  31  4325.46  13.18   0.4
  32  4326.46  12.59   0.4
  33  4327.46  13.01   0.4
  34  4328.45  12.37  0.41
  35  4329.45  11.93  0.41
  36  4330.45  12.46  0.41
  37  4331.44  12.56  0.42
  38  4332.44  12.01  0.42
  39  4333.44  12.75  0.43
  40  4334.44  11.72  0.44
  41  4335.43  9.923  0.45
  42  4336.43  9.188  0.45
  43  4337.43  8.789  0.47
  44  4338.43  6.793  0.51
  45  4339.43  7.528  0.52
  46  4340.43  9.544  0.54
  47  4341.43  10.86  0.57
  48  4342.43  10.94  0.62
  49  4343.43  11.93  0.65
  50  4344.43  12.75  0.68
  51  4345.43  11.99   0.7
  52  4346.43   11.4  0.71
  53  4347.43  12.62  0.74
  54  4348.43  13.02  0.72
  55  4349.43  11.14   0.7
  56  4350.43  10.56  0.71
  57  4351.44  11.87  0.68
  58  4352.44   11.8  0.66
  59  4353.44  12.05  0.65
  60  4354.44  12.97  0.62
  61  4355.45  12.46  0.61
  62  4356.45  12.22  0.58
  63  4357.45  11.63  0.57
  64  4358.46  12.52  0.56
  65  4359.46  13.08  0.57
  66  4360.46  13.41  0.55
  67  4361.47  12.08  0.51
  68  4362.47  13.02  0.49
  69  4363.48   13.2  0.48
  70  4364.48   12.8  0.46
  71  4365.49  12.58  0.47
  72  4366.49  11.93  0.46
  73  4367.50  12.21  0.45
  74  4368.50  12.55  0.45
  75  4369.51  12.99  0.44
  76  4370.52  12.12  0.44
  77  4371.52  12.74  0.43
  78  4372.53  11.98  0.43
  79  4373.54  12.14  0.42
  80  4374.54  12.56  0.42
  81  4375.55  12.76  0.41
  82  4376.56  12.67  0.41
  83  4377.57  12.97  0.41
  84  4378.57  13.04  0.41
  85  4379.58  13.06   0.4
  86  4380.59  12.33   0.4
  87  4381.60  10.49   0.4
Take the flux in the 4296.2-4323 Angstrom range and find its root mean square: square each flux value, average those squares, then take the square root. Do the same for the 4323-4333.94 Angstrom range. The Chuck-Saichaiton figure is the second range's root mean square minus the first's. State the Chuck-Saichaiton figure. 0.54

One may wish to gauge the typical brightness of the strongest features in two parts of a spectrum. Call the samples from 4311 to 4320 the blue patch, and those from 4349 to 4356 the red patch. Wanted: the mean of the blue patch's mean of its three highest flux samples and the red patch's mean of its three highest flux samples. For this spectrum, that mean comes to 12.8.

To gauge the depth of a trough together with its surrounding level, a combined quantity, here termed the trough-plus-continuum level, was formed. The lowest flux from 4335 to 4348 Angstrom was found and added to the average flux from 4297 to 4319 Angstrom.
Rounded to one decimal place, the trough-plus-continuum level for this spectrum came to 18.5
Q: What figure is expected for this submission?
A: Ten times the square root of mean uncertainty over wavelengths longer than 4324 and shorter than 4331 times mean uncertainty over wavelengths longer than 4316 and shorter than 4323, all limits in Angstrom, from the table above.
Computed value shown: 4.00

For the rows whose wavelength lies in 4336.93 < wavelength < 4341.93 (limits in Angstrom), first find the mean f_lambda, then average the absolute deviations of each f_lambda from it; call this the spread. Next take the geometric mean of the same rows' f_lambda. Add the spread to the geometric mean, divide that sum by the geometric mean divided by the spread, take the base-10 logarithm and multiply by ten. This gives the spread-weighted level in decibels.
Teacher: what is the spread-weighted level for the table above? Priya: 1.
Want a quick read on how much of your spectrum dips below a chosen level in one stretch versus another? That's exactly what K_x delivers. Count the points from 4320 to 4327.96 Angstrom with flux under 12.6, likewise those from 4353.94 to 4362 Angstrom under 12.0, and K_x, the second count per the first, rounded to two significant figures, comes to 0.17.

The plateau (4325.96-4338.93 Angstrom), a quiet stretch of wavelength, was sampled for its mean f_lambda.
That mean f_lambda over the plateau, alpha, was 11.2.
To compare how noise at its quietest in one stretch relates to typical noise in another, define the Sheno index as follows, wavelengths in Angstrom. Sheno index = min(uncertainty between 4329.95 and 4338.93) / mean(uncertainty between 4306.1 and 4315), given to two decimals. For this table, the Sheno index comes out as 1.06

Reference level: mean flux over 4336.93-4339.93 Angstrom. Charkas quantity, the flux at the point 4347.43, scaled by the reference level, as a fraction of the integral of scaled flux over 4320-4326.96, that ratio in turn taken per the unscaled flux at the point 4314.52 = 0.011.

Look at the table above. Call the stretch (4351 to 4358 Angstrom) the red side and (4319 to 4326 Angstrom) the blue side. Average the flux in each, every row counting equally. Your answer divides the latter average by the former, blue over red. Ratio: 1.00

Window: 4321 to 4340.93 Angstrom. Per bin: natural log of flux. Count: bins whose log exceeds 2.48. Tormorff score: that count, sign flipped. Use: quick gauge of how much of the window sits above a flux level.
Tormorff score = -10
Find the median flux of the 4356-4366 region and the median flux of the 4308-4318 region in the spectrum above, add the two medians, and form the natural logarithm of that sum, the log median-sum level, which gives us 3.22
